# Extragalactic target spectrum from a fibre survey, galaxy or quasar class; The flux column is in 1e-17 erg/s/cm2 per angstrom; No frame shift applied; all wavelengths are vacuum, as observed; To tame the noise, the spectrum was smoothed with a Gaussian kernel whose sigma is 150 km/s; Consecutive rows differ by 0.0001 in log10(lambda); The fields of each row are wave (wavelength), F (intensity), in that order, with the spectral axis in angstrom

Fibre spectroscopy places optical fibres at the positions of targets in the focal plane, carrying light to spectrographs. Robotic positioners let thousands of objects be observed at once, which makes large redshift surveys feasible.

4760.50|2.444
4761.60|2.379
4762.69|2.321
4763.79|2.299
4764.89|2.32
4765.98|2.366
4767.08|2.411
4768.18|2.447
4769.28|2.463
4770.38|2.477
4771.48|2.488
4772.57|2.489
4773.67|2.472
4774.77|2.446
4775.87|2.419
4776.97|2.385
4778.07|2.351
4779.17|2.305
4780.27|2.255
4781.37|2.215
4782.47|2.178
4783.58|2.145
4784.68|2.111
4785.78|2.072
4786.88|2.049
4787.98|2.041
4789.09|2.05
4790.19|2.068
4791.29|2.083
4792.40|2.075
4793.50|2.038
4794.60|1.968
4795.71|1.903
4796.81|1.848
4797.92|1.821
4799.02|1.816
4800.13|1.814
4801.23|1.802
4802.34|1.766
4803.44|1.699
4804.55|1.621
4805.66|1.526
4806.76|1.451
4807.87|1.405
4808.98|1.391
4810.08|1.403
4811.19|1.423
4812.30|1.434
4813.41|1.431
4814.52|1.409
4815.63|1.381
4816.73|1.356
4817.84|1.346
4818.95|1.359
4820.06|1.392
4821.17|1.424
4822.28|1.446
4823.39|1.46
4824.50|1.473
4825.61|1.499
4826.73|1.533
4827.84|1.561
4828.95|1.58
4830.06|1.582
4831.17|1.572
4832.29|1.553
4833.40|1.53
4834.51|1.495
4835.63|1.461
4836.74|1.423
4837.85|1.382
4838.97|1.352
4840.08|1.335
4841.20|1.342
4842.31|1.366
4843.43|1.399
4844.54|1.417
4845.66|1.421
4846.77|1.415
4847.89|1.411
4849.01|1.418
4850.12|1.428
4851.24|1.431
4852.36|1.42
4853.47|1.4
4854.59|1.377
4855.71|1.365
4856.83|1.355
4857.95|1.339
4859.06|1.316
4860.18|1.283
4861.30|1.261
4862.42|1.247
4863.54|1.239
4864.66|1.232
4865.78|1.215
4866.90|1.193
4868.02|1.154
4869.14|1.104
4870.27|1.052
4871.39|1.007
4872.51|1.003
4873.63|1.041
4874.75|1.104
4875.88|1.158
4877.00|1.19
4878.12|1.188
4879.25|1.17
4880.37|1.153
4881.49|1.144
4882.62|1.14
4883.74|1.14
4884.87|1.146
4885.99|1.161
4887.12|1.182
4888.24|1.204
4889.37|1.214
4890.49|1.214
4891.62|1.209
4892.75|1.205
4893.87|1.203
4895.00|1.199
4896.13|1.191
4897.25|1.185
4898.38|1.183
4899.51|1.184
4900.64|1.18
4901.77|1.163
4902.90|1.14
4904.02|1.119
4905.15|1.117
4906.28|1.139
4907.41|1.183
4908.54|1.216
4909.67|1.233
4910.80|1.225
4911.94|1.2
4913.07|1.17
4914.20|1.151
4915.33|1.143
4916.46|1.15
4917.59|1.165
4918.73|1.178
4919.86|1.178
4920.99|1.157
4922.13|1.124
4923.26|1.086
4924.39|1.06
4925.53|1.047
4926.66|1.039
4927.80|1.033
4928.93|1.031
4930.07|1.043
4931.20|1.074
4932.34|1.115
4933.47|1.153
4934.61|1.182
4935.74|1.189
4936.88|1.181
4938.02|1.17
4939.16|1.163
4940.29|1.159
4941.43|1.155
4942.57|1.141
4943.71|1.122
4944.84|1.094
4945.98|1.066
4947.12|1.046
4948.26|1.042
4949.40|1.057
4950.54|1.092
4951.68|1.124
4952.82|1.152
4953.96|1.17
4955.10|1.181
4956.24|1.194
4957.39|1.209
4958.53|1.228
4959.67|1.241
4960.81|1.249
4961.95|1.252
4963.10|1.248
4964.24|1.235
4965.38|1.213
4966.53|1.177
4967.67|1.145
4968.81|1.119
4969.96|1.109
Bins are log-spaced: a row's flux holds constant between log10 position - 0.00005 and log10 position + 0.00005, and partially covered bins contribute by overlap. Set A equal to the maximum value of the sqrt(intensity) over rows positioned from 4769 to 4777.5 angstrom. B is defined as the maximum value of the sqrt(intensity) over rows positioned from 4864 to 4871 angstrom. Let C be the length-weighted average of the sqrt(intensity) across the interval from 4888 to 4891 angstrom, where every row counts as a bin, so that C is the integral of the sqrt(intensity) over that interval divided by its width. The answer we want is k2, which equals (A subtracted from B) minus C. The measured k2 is -1.569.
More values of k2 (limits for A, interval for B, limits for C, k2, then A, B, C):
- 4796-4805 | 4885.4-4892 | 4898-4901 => -1.344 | 1.36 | 1.10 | 1.09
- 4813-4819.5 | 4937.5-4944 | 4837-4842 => -1.280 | 1.20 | 1.08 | 1.17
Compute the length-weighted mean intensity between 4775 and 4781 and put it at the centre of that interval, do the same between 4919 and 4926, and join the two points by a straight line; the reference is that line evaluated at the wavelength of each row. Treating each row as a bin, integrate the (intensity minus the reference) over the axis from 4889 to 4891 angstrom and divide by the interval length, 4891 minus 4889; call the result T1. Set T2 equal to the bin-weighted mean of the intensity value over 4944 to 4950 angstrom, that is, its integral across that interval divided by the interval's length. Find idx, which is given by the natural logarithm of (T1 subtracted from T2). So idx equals 0.216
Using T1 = -0.18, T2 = 1.06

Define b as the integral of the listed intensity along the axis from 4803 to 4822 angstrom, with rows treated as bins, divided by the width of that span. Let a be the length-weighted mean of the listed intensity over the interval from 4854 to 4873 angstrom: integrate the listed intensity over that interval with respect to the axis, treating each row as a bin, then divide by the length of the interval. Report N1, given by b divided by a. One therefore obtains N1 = 1.2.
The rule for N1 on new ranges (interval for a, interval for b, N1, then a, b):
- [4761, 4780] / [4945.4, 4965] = 0.5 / 2.40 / 1.16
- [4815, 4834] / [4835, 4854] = 1.0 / 1.47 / 1.40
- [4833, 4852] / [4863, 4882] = 0.8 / 1.41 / 1.14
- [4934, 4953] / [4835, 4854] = 1.2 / 1.13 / 1.40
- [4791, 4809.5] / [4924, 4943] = 0.6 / 1.76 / 1.11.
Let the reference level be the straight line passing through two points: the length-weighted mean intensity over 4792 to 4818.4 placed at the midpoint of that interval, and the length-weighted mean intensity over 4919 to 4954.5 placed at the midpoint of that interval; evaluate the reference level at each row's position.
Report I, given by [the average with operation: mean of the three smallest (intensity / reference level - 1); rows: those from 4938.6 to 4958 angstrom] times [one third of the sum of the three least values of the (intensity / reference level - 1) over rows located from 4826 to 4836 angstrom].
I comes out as 0.000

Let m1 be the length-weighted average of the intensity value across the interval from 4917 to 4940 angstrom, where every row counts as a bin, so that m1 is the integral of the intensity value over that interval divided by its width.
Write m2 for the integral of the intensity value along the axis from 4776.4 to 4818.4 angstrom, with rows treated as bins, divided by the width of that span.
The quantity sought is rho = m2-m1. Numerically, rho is 0.7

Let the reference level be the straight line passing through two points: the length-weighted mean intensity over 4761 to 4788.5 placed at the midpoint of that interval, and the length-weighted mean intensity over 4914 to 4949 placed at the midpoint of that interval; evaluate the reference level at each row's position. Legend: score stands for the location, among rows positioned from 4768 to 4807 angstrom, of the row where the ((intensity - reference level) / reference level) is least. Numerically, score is 4806.76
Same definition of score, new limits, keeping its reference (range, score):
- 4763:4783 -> 4763.79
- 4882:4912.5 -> 4882.62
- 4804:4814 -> 4808.98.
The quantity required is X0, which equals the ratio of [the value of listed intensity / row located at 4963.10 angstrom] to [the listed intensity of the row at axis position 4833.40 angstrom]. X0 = 0.82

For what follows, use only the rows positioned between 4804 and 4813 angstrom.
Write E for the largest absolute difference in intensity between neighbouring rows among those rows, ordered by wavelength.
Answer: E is 0.095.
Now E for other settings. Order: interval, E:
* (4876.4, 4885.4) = 0.018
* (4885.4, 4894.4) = 0.022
